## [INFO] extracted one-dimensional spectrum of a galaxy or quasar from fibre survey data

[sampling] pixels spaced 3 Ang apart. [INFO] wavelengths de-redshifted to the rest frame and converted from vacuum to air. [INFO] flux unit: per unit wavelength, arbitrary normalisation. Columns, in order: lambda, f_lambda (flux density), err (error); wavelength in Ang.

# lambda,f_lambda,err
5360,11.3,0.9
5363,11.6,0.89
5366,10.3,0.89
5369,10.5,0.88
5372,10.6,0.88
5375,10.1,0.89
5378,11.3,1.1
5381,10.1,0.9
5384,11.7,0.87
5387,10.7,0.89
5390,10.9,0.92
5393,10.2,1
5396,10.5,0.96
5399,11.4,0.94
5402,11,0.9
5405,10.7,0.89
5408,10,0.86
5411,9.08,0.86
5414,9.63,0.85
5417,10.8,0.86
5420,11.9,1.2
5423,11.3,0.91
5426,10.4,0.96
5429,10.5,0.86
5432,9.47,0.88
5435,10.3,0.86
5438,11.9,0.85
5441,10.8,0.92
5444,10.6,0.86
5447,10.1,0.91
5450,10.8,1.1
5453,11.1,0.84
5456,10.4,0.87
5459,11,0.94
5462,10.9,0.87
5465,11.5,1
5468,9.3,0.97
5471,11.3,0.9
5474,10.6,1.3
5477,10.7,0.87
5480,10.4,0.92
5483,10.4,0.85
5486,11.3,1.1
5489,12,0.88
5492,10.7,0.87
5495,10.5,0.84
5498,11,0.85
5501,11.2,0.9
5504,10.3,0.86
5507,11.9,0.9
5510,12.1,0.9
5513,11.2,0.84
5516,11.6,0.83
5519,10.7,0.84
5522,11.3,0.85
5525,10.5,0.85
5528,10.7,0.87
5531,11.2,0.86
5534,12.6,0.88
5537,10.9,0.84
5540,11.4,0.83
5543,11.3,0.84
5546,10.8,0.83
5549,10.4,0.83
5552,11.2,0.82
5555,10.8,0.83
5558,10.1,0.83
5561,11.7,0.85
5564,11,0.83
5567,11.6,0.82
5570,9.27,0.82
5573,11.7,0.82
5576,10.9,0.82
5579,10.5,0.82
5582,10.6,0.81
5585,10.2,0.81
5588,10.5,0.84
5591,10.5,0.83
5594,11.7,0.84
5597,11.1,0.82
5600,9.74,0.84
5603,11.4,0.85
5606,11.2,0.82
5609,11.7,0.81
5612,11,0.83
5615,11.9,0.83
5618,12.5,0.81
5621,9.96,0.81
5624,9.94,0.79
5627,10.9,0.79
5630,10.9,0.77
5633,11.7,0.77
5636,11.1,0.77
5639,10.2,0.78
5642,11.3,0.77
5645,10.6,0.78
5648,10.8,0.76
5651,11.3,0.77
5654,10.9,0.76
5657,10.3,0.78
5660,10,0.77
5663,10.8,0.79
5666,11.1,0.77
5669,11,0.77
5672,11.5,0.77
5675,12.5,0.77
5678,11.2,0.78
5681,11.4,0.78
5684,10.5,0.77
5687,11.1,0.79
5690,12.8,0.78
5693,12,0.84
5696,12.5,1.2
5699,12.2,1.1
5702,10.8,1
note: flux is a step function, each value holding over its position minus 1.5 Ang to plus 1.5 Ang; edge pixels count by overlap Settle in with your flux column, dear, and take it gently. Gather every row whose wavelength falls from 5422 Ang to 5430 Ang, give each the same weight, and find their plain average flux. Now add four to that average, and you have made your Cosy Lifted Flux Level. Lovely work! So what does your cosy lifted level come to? 14.7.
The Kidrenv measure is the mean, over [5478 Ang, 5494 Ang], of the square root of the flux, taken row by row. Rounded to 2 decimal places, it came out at 3.31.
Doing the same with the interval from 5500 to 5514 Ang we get 3.37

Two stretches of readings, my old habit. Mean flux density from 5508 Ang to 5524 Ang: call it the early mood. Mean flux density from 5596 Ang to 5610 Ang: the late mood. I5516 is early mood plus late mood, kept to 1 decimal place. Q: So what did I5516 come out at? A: 22.4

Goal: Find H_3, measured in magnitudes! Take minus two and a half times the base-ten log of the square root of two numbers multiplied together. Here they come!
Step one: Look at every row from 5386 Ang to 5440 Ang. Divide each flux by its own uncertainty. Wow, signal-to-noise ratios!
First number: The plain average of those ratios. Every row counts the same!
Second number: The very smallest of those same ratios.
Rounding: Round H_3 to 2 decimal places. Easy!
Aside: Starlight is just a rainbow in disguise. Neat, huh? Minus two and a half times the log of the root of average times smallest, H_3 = -2.58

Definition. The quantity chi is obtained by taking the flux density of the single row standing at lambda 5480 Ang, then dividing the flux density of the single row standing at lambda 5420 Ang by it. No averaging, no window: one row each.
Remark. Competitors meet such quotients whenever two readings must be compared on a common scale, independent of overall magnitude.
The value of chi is 1.14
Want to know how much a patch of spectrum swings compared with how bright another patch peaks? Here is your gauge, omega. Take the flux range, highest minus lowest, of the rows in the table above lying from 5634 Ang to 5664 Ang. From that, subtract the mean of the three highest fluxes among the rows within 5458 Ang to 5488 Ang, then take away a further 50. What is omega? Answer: -60.1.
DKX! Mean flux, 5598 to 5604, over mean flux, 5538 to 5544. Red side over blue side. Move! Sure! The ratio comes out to 0.93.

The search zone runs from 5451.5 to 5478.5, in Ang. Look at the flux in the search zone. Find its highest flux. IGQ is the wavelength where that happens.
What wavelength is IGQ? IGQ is 5465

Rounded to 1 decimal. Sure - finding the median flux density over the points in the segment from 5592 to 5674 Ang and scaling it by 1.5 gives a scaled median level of 16.5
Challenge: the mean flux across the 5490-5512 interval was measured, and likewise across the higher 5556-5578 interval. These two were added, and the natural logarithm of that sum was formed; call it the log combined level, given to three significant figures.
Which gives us 3.09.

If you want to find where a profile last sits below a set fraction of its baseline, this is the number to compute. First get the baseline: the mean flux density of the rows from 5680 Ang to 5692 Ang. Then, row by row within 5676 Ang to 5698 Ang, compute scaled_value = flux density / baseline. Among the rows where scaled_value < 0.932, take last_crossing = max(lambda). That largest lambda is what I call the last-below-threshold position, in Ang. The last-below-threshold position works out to 5684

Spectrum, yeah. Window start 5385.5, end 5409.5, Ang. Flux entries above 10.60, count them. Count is 5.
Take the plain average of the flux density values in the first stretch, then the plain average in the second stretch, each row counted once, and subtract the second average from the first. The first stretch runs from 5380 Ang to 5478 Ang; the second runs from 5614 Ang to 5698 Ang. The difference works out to -0.5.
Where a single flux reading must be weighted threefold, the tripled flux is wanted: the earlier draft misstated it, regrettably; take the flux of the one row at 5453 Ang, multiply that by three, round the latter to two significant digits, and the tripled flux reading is 33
